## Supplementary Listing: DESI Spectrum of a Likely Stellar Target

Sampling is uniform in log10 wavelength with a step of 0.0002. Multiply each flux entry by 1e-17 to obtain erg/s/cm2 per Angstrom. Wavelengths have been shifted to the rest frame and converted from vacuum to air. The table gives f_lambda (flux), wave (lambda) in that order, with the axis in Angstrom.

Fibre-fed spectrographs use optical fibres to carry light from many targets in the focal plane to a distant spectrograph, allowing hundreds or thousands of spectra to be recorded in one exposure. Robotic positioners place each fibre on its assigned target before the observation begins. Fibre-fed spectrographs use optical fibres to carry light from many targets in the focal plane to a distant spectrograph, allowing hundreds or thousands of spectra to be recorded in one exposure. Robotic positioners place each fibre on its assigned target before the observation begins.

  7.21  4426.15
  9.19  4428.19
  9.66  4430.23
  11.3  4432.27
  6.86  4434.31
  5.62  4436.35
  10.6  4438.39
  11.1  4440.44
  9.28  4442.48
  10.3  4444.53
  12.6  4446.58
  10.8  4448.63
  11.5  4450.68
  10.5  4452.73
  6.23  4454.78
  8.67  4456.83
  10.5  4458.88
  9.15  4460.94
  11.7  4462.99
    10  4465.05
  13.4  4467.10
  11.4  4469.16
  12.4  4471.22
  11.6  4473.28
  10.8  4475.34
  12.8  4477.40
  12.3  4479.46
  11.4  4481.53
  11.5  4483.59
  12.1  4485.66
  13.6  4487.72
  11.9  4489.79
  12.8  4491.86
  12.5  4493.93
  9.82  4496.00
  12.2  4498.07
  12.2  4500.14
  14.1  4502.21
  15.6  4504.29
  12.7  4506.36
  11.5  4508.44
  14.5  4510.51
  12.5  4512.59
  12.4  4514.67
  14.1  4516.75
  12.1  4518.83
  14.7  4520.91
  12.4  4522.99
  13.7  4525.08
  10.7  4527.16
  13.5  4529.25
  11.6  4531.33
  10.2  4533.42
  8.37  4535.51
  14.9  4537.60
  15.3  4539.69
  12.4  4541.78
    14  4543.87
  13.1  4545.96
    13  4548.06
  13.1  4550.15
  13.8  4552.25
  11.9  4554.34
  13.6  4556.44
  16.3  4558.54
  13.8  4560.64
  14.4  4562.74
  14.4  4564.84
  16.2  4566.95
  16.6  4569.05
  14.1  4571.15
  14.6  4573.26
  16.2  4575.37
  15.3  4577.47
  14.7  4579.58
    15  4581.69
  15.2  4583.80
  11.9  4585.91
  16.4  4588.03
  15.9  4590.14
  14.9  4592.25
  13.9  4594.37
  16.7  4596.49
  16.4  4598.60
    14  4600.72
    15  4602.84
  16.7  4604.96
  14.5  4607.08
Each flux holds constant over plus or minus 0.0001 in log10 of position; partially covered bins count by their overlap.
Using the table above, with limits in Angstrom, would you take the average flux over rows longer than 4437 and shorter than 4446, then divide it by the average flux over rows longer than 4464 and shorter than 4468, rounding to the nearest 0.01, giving 0.88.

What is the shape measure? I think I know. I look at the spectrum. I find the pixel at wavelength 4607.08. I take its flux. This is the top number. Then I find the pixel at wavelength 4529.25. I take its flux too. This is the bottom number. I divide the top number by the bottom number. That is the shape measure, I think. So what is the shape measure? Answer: 1.1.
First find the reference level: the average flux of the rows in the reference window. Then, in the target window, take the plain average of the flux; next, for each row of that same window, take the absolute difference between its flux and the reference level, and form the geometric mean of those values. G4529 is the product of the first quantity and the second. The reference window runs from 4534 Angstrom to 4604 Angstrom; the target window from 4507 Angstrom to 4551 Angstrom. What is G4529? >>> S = 16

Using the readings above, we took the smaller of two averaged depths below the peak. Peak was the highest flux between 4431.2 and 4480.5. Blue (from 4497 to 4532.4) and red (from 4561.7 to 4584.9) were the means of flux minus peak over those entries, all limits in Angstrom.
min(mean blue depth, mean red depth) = -0.4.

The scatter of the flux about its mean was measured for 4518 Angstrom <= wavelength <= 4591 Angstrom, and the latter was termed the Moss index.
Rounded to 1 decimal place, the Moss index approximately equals 1.9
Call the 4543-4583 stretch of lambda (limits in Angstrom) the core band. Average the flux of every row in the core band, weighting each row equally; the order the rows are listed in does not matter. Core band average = 14.4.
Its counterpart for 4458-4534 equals 12.2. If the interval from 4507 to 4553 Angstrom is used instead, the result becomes 12.8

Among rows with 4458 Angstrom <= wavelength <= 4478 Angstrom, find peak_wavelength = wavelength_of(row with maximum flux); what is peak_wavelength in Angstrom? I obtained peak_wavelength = 4467.10 Angstrom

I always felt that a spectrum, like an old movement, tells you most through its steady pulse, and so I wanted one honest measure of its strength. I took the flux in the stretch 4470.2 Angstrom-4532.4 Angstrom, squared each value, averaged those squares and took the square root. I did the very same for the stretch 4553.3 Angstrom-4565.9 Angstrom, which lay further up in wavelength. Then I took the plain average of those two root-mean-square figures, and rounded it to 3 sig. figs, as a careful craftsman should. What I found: 13.4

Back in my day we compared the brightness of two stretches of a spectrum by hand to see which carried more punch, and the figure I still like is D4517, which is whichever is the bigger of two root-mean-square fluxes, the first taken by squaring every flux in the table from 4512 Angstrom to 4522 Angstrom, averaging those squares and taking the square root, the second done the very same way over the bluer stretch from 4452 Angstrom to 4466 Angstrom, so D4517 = 13.2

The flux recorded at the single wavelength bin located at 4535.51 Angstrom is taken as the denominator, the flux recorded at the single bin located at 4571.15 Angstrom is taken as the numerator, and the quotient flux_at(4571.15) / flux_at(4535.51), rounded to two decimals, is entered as 1.68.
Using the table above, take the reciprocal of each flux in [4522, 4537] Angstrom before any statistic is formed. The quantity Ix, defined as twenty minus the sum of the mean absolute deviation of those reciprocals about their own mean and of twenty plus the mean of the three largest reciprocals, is -0.116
